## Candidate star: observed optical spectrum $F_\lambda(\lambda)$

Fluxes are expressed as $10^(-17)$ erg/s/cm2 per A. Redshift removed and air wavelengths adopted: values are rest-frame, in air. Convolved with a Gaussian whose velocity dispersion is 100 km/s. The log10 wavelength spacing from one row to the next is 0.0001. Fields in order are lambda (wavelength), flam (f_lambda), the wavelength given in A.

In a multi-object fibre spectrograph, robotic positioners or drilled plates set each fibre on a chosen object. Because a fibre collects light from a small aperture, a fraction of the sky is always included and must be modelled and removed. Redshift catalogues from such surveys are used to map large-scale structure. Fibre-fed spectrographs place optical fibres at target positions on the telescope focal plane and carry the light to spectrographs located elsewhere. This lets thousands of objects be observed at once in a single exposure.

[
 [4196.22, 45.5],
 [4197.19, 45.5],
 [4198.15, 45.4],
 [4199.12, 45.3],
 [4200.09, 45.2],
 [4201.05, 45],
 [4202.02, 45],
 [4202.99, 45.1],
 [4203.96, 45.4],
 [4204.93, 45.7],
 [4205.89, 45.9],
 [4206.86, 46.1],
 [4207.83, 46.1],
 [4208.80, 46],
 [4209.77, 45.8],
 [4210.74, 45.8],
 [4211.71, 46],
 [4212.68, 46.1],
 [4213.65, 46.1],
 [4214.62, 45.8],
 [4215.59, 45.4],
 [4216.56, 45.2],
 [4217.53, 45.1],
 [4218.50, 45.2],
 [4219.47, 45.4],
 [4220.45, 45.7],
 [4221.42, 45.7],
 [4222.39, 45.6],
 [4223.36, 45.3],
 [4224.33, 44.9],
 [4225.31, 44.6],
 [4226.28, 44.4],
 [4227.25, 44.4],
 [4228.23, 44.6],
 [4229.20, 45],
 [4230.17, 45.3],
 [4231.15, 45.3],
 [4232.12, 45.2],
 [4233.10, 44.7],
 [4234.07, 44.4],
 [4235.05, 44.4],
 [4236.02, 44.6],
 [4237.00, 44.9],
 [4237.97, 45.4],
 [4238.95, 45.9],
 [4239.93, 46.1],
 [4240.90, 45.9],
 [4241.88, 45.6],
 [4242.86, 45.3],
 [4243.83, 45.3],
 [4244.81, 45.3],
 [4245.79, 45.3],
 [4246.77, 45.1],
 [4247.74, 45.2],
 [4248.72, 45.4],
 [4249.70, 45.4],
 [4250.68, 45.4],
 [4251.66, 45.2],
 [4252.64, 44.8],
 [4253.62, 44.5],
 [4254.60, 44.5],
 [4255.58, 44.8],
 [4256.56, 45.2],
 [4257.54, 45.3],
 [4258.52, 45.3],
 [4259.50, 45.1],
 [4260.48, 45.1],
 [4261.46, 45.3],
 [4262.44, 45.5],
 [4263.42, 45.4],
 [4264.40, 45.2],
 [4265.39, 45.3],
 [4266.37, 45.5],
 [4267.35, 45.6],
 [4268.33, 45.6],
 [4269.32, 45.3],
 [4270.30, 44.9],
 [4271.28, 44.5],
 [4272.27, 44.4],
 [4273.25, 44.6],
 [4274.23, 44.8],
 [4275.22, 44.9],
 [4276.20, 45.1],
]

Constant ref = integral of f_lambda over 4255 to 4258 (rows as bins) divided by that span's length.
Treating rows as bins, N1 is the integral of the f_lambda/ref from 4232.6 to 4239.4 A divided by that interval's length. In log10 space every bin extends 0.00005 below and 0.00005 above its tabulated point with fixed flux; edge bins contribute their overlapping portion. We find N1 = 0.995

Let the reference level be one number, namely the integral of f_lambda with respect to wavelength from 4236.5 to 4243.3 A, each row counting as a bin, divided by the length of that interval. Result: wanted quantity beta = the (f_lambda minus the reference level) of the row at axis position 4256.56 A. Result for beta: -0.3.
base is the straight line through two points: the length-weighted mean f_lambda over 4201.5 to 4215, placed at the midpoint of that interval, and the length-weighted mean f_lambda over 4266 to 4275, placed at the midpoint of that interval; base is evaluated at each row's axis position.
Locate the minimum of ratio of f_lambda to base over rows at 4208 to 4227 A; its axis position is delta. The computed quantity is 4226.28 A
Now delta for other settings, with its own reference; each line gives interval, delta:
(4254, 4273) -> 4254.60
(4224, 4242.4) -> 4226.28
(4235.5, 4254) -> 4236.02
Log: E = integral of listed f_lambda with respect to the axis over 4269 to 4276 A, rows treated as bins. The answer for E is 314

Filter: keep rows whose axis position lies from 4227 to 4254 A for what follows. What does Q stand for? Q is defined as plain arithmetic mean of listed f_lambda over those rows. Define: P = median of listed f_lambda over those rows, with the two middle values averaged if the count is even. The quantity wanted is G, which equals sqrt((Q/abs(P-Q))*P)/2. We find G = 68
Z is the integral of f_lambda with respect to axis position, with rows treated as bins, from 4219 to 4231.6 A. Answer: 568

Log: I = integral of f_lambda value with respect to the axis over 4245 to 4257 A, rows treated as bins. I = 540.6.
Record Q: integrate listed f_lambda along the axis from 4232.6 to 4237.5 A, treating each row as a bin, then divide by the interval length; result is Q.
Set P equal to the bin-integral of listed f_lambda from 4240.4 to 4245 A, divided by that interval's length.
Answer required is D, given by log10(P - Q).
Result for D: -0.03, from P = 45.5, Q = 44.6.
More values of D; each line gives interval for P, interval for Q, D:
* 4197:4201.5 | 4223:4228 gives -0.16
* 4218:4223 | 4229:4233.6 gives -0.40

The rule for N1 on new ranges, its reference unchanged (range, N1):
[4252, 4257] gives 0.993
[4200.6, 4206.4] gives 1.006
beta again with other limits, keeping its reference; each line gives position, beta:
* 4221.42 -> 0.2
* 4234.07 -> -1.1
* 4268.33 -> 0.1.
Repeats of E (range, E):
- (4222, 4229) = 314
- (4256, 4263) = 317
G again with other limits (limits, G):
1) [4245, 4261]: 71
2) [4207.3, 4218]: 120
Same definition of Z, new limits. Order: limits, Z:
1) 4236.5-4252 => 704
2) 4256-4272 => 724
